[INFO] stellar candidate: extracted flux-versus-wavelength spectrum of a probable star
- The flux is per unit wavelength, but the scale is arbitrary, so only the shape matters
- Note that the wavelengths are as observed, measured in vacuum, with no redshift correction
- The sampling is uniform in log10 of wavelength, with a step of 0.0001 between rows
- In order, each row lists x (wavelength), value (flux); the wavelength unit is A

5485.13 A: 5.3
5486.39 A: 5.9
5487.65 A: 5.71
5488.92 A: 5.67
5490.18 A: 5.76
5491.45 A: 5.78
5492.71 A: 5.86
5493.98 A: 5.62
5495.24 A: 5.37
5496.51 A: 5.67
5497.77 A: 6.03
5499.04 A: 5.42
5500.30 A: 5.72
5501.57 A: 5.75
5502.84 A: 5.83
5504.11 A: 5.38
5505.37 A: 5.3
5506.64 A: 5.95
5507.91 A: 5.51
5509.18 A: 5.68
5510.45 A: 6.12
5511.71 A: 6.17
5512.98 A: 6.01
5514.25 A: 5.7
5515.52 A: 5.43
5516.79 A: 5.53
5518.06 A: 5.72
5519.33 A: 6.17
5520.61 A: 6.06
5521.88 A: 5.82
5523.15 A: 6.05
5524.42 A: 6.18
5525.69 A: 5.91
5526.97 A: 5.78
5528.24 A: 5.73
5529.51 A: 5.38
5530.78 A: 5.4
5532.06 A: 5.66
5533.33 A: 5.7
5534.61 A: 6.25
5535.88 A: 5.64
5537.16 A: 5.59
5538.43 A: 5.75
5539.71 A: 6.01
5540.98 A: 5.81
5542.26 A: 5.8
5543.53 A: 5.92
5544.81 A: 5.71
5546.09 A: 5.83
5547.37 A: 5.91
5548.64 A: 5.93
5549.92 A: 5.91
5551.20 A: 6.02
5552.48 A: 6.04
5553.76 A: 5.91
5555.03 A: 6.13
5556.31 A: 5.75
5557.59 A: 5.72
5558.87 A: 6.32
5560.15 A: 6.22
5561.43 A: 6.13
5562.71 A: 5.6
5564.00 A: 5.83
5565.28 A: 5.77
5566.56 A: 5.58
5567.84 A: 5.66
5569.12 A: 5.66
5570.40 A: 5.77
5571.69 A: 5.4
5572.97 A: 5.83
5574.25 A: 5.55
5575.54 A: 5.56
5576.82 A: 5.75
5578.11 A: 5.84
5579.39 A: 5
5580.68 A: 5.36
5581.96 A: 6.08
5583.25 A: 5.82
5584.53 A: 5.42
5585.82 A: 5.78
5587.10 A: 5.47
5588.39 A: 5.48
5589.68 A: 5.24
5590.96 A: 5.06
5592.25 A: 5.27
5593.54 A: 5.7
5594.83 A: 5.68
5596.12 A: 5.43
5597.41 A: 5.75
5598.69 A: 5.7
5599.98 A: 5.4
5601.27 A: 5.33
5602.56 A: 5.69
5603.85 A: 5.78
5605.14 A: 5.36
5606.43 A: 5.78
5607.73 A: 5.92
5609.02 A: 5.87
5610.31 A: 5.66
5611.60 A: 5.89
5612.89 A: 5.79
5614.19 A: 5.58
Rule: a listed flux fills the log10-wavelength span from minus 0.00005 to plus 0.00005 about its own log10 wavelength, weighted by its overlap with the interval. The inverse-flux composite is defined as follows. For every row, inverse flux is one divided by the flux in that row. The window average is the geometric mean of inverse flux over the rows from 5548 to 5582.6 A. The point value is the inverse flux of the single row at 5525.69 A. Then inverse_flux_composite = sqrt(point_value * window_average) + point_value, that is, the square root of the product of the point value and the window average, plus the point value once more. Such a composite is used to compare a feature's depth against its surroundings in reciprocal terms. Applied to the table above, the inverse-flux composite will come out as 0.340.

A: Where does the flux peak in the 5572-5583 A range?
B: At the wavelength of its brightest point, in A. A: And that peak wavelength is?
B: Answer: 5581.96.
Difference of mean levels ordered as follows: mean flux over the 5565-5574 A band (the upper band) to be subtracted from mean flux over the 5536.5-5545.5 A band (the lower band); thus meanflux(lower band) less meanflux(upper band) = 0.13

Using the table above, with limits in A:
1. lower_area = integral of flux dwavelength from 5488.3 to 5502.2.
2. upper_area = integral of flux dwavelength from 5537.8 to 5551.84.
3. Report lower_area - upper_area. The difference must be -3.2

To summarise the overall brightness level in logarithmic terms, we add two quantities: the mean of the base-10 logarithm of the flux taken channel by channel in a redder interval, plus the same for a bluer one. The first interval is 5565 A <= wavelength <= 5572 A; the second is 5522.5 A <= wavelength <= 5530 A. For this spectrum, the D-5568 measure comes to 1.52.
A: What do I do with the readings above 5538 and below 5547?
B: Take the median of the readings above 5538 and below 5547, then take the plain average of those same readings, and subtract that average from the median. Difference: -0.02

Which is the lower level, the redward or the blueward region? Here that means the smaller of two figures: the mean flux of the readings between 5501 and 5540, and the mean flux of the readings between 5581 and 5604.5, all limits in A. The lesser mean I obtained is 5.56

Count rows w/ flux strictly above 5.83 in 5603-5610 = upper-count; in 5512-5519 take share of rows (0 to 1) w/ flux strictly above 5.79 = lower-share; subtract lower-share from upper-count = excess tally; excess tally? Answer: 1.8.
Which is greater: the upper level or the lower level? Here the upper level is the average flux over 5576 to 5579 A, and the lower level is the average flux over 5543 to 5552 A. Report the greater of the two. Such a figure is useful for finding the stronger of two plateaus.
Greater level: 5.89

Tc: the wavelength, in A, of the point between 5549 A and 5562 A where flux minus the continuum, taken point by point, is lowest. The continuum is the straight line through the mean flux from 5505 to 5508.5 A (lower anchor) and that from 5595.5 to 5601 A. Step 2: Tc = 5557.59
